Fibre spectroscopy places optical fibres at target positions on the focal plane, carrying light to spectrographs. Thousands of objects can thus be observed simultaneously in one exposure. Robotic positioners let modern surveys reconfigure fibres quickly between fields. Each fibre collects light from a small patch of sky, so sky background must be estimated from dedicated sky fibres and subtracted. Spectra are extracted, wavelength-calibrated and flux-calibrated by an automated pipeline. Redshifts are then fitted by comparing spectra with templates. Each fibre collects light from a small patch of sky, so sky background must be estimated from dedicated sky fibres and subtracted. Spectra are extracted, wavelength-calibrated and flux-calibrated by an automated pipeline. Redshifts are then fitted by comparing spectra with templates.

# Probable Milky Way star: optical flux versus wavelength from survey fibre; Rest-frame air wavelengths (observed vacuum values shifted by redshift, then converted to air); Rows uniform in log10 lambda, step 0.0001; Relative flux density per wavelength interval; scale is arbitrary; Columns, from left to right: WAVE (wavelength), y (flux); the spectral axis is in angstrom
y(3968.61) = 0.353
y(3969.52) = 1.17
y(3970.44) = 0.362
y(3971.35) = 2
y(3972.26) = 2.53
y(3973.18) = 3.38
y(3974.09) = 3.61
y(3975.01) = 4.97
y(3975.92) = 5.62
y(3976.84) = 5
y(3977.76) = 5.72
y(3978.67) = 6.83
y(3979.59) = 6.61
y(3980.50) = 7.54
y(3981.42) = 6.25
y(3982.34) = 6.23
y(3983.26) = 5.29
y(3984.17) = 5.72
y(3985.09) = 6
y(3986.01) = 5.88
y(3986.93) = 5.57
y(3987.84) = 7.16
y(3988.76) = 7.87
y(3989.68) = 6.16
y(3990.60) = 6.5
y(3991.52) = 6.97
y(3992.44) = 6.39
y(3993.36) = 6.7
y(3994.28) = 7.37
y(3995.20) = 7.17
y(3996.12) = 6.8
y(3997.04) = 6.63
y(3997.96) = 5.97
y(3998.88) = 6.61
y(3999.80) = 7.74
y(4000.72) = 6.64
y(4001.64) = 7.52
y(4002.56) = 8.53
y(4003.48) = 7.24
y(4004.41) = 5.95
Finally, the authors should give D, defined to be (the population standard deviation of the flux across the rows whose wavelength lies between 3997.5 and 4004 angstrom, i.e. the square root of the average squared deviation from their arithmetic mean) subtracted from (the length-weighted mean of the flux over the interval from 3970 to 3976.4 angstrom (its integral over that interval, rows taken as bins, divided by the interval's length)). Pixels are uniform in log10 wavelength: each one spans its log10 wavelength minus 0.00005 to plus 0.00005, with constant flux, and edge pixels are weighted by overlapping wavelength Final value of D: 2.44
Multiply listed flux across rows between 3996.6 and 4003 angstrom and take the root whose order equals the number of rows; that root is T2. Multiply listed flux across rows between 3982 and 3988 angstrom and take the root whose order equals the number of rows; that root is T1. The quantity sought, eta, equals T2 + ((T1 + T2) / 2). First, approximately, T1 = 6.0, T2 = 7.0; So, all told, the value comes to 13.5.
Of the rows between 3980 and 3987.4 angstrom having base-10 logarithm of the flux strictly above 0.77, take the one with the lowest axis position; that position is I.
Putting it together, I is 3980.50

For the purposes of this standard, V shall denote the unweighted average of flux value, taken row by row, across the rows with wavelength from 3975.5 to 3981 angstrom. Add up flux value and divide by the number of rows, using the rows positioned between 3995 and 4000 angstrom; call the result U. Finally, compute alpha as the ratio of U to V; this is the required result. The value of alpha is 1.10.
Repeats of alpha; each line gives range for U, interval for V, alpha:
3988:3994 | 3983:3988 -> 1.14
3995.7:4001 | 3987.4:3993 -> 0.98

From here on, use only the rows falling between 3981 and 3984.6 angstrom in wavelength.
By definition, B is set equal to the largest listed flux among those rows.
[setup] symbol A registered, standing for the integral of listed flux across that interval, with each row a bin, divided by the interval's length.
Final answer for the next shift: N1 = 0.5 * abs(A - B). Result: 0.19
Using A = 5.87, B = 6.25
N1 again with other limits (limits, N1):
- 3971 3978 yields 0.82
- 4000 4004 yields 0.53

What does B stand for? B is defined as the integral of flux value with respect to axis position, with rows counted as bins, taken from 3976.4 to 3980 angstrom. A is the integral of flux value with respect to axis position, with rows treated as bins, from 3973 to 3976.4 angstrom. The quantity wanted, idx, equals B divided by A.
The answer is 1.4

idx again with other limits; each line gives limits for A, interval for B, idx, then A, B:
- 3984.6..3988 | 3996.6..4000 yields 1.1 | 21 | 22.7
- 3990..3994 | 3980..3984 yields 0.9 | 27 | 25.2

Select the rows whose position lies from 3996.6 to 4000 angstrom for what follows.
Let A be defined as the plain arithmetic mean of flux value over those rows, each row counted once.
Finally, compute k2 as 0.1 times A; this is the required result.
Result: 0.67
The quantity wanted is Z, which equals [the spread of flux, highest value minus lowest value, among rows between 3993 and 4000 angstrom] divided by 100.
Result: 0.018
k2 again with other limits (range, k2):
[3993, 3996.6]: 0.70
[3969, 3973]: 0.15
